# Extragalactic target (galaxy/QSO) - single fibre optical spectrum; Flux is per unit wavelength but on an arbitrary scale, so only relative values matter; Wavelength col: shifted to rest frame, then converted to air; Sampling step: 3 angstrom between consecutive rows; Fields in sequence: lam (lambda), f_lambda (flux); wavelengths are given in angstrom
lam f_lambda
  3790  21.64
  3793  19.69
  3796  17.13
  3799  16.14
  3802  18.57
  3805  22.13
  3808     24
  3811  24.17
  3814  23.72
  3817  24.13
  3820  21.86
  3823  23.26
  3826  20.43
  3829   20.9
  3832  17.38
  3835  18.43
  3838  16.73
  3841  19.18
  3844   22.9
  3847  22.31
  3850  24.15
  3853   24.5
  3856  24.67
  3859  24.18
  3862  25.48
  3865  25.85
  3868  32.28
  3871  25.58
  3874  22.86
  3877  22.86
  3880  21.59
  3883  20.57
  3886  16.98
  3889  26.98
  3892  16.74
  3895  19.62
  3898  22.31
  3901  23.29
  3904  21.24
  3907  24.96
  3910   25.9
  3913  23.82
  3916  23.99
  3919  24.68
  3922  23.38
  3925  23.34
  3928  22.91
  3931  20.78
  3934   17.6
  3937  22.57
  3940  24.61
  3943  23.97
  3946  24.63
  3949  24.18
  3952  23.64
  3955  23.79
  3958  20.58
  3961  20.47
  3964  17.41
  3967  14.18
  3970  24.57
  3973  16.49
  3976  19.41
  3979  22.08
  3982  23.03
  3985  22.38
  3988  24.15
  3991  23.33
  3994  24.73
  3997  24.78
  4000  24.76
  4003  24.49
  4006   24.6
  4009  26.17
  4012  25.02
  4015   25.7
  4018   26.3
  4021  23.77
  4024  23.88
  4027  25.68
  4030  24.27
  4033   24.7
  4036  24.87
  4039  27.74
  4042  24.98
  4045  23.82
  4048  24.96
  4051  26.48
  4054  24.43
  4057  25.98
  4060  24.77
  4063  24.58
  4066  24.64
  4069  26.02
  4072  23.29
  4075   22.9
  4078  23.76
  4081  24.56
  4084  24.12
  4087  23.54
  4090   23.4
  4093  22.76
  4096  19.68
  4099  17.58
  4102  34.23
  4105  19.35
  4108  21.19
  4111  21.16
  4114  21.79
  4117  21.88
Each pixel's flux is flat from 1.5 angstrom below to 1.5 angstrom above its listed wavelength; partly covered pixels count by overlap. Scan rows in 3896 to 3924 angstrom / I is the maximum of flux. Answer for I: 25.9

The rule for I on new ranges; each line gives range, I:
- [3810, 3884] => 32.28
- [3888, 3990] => 26.98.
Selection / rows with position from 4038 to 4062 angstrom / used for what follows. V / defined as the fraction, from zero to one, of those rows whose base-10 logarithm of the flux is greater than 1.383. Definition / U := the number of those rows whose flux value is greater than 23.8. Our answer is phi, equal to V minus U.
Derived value -7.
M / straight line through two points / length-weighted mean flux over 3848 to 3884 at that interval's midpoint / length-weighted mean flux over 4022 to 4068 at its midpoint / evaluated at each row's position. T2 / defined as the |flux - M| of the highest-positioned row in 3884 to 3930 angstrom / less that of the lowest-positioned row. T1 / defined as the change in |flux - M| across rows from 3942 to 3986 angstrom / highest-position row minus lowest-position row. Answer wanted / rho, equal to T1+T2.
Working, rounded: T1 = 1.7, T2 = -5.8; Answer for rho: -4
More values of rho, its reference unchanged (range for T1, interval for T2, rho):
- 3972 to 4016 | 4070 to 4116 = -6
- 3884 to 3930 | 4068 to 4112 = -3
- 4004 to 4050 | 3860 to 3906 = 2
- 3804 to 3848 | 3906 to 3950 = 0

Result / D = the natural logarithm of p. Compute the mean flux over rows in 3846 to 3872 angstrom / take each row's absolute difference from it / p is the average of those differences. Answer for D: 0.50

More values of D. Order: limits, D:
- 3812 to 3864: 0.81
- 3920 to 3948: 0.44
